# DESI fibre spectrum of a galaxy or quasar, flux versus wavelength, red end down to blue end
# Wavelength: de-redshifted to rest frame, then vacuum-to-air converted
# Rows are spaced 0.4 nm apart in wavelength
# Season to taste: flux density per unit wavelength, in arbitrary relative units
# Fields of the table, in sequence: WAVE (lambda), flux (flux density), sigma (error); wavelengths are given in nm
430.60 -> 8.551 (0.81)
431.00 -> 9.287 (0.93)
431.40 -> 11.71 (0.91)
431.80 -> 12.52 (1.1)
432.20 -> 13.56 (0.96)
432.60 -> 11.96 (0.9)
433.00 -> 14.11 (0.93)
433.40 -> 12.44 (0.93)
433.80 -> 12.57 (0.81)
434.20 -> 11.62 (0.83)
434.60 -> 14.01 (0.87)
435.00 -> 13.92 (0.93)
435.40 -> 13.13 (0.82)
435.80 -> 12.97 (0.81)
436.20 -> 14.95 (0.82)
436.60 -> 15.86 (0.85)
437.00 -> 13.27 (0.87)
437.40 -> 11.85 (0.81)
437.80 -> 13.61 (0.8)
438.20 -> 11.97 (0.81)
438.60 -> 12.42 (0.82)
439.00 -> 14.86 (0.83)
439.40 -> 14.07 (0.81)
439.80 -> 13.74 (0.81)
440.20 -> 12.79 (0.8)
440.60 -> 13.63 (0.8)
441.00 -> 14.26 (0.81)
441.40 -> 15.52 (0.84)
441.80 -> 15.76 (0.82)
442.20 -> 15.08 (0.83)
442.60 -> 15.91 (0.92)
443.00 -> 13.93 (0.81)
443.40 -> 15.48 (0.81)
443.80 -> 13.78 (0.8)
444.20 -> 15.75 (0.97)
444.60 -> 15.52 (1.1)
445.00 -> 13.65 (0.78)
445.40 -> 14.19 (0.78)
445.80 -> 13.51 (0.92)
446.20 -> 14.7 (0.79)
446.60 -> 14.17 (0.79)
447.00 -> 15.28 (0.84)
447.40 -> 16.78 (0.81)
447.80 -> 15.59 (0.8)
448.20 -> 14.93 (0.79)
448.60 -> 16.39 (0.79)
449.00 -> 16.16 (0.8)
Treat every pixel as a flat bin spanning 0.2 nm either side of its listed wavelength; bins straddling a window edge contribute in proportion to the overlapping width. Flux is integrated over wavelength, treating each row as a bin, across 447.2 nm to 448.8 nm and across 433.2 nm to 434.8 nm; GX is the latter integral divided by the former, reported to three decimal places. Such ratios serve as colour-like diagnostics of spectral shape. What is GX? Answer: 0.795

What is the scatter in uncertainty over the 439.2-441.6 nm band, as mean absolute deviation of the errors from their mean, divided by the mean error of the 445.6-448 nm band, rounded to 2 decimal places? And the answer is 0.01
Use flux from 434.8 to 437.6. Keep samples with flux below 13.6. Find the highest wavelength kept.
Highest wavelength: 437.40 nm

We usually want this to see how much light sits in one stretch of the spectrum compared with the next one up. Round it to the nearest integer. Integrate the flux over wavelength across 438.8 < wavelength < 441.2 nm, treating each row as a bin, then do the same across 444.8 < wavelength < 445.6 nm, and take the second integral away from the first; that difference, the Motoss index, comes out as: 22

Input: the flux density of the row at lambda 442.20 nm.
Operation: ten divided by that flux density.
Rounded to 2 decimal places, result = 0.66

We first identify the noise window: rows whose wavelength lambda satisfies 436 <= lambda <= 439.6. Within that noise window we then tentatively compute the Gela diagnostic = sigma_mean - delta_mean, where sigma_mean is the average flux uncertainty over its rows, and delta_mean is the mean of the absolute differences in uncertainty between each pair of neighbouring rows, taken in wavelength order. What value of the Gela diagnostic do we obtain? 0.803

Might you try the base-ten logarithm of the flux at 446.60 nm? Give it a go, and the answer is 1.15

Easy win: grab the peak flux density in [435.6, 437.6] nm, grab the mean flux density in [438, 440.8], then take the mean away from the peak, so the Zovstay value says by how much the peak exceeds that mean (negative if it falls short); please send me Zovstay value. 2.5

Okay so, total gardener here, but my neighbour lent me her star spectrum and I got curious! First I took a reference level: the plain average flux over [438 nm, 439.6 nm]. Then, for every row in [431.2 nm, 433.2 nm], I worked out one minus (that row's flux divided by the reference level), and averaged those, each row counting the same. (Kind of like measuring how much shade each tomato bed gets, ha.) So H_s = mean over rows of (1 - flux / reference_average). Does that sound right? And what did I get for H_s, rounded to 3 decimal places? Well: 0.042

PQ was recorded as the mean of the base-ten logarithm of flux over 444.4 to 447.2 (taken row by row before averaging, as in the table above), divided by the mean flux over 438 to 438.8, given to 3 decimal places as 0.095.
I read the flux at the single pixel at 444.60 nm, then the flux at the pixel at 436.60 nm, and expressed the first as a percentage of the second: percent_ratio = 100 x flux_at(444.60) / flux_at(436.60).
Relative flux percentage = 98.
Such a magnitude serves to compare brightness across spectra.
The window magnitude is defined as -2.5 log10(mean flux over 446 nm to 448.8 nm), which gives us -2.97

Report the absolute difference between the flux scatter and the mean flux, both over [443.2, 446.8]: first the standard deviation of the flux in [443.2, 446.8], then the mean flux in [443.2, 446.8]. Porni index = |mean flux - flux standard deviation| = 13.7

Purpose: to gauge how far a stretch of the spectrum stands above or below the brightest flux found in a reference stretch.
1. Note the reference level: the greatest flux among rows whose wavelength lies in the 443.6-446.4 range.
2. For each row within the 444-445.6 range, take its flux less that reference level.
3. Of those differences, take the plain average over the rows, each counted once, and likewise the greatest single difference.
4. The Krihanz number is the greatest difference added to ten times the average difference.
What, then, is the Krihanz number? -10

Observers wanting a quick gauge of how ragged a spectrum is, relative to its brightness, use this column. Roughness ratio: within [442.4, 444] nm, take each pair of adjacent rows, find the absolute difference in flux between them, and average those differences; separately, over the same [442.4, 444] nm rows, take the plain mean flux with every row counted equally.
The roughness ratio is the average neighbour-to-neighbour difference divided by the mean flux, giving 0.118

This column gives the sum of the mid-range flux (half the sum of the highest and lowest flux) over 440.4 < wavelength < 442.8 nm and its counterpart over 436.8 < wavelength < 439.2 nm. 28.1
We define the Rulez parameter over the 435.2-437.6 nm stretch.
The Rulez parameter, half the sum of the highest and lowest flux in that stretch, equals 13.9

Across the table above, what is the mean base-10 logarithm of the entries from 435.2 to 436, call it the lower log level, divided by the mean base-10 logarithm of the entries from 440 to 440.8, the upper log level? 1.00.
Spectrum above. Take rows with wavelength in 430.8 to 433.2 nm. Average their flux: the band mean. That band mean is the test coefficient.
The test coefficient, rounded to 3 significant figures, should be 12.2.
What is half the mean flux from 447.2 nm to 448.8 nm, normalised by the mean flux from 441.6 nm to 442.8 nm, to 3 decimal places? 0.511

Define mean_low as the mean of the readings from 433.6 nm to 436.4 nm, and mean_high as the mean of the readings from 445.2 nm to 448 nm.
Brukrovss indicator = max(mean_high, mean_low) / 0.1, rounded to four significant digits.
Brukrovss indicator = 148.9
